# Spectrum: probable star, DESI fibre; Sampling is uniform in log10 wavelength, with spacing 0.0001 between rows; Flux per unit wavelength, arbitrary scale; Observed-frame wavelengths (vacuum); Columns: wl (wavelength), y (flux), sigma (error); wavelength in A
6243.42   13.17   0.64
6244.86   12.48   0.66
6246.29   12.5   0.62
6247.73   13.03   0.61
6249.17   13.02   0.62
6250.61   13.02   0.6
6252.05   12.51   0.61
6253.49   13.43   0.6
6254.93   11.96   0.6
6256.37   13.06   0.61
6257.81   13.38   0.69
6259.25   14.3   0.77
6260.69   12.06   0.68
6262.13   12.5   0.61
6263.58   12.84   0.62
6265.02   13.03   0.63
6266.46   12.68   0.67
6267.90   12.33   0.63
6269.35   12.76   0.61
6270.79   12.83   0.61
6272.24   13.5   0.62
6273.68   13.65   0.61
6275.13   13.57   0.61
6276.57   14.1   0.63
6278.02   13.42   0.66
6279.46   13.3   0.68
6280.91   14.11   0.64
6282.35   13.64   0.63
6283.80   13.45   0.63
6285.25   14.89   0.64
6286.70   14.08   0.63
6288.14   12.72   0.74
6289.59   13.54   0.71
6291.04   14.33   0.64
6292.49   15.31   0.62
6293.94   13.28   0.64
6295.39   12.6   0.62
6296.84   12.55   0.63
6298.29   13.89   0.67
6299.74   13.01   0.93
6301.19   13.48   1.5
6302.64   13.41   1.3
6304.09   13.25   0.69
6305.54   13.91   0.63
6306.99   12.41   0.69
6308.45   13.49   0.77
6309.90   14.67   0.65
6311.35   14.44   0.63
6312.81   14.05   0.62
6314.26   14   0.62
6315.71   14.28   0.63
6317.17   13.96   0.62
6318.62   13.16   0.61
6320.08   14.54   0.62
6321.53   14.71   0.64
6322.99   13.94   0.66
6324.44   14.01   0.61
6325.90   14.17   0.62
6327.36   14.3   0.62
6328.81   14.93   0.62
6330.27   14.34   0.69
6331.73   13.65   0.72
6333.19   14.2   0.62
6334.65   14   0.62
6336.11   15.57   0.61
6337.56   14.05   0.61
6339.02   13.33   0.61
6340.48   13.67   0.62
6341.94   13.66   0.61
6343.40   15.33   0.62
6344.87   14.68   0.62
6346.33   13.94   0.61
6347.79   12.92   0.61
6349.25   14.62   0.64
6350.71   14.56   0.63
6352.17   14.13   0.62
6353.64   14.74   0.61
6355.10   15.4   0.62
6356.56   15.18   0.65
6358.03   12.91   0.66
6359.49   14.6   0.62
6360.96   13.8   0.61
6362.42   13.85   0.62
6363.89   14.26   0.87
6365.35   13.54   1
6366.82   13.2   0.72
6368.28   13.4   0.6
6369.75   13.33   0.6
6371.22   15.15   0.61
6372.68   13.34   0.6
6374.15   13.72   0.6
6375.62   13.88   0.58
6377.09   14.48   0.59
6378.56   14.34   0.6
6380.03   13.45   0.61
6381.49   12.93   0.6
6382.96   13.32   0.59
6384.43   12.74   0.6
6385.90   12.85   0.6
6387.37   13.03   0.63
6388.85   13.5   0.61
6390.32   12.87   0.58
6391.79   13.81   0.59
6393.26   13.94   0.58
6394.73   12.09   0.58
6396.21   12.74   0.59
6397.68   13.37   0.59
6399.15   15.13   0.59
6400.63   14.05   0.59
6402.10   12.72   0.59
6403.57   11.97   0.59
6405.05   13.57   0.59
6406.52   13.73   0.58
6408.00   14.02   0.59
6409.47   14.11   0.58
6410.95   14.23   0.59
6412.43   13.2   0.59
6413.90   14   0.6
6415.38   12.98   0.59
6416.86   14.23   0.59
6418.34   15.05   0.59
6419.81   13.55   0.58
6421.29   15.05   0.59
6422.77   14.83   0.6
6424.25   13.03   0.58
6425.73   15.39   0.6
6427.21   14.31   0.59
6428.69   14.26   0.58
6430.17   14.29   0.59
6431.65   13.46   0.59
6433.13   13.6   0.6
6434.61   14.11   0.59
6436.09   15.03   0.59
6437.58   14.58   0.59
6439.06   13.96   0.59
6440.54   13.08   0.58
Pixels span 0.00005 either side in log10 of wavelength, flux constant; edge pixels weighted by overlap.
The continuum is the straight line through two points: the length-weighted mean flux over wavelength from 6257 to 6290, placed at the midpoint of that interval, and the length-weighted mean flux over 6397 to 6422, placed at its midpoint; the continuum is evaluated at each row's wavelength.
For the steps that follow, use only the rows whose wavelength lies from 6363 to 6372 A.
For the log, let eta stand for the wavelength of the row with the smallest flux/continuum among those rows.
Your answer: 6366.82 A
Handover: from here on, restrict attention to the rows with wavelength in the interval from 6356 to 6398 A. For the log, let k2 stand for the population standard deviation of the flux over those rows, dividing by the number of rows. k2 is 0.71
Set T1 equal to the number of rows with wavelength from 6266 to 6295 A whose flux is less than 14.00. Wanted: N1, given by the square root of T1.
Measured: 3.74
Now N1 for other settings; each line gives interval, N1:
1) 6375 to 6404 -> 4.00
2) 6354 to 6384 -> 3.61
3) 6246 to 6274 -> 4.36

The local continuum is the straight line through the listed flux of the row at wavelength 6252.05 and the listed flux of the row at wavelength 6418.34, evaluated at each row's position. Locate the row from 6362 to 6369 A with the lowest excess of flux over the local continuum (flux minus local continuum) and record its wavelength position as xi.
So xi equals 6366.82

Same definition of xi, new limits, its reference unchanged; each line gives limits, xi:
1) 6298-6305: 6299.74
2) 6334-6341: 6339.02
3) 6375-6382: 6381.49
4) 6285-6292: 6288.14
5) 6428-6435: 6431.65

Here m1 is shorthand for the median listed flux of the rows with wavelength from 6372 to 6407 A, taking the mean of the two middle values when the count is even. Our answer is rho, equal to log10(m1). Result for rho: 1.13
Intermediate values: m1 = 13.4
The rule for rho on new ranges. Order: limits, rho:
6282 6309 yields 1.13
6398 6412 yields 1.15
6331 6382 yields 1.14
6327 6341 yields 1.15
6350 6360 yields 1.16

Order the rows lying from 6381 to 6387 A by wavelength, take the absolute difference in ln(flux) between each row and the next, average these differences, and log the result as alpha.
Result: 0.028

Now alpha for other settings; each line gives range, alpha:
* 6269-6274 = 0.022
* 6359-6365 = 0.030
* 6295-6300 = 0.057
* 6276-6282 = 0.039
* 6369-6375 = 0.094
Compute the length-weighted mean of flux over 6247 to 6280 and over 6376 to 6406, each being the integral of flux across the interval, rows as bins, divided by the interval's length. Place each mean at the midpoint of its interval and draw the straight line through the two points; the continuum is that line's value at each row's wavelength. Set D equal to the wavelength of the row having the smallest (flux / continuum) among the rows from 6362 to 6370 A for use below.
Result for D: 6366.82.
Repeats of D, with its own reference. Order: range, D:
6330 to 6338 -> 6331.73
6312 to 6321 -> 6318.62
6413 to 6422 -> 6415.38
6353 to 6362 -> 6358.03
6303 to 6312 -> 6306.99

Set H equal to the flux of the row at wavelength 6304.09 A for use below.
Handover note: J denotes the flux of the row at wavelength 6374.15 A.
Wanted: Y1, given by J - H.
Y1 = 0.5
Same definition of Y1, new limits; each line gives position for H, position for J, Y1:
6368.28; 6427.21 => 0.9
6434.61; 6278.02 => -0.7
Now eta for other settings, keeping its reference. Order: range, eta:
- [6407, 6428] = 6415.38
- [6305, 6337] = 6306.99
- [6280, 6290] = 6288.14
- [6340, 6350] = 6347.79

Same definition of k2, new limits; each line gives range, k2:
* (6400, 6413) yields 0.71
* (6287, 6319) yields 0.72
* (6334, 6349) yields 0.80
